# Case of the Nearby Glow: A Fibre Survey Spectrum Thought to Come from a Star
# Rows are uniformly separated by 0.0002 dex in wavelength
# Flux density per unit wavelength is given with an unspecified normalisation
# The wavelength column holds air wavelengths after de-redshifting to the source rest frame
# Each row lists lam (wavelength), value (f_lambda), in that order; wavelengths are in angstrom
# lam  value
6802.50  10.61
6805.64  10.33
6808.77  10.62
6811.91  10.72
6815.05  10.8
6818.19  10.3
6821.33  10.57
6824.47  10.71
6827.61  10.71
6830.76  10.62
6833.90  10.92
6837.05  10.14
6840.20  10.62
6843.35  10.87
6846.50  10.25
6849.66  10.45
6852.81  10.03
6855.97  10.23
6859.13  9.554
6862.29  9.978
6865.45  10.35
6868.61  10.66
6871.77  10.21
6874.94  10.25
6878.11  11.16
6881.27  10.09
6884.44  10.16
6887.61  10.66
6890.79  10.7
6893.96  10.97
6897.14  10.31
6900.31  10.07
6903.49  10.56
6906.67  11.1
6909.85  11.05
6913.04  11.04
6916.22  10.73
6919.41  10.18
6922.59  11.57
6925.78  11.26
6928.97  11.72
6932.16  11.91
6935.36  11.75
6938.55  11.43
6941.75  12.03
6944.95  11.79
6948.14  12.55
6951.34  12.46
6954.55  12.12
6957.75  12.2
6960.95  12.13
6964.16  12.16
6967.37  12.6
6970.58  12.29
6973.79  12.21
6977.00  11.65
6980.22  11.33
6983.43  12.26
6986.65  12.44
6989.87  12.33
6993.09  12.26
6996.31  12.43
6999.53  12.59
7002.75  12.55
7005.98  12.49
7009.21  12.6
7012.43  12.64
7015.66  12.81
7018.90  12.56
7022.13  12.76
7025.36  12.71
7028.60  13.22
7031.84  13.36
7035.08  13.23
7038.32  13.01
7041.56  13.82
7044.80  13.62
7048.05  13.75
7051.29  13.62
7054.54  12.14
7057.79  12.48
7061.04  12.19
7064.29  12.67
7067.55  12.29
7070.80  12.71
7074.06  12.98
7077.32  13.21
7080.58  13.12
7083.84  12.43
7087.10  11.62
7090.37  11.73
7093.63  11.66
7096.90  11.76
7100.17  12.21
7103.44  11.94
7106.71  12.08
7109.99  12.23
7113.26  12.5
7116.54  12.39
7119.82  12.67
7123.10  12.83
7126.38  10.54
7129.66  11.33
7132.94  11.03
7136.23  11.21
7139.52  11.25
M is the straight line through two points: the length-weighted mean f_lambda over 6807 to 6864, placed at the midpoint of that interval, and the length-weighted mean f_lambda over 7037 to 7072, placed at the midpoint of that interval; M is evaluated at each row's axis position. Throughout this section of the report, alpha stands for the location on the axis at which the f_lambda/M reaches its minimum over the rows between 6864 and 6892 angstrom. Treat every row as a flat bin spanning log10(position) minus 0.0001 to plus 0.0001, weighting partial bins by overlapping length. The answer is 6881.27 angstrom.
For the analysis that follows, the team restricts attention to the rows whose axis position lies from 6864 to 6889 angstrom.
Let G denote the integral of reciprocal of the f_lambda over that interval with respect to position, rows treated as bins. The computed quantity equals 2.40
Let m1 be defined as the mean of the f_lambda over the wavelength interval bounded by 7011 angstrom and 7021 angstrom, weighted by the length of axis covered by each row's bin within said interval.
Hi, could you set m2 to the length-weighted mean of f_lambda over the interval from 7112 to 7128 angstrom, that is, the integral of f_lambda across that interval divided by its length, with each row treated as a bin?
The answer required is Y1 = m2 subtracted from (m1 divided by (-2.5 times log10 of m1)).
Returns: -16.8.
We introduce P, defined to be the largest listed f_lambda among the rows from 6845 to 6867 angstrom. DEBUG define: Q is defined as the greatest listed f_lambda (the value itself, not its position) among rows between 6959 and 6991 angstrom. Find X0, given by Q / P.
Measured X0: 1.21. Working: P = 10.45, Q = 12.6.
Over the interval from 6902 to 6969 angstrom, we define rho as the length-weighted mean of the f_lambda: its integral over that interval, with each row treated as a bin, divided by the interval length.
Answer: 11.6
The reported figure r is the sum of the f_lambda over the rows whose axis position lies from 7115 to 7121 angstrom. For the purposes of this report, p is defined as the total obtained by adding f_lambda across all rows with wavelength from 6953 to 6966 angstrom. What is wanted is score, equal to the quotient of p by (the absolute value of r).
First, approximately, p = 49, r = 25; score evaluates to 1.9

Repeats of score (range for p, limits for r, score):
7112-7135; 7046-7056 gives 2.1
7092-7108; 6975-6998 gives 0.7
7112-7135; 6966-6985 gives 1.2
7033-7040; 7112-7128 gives 0.4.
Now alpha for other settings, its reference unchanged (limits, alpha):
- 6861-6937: 6919.41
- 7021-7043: 7025.36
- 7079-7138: 7126.38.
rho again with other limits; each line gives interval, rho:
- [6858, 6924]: 10.5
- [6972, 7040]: 12.5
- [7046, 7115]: 12.4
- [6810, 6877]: 10.4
